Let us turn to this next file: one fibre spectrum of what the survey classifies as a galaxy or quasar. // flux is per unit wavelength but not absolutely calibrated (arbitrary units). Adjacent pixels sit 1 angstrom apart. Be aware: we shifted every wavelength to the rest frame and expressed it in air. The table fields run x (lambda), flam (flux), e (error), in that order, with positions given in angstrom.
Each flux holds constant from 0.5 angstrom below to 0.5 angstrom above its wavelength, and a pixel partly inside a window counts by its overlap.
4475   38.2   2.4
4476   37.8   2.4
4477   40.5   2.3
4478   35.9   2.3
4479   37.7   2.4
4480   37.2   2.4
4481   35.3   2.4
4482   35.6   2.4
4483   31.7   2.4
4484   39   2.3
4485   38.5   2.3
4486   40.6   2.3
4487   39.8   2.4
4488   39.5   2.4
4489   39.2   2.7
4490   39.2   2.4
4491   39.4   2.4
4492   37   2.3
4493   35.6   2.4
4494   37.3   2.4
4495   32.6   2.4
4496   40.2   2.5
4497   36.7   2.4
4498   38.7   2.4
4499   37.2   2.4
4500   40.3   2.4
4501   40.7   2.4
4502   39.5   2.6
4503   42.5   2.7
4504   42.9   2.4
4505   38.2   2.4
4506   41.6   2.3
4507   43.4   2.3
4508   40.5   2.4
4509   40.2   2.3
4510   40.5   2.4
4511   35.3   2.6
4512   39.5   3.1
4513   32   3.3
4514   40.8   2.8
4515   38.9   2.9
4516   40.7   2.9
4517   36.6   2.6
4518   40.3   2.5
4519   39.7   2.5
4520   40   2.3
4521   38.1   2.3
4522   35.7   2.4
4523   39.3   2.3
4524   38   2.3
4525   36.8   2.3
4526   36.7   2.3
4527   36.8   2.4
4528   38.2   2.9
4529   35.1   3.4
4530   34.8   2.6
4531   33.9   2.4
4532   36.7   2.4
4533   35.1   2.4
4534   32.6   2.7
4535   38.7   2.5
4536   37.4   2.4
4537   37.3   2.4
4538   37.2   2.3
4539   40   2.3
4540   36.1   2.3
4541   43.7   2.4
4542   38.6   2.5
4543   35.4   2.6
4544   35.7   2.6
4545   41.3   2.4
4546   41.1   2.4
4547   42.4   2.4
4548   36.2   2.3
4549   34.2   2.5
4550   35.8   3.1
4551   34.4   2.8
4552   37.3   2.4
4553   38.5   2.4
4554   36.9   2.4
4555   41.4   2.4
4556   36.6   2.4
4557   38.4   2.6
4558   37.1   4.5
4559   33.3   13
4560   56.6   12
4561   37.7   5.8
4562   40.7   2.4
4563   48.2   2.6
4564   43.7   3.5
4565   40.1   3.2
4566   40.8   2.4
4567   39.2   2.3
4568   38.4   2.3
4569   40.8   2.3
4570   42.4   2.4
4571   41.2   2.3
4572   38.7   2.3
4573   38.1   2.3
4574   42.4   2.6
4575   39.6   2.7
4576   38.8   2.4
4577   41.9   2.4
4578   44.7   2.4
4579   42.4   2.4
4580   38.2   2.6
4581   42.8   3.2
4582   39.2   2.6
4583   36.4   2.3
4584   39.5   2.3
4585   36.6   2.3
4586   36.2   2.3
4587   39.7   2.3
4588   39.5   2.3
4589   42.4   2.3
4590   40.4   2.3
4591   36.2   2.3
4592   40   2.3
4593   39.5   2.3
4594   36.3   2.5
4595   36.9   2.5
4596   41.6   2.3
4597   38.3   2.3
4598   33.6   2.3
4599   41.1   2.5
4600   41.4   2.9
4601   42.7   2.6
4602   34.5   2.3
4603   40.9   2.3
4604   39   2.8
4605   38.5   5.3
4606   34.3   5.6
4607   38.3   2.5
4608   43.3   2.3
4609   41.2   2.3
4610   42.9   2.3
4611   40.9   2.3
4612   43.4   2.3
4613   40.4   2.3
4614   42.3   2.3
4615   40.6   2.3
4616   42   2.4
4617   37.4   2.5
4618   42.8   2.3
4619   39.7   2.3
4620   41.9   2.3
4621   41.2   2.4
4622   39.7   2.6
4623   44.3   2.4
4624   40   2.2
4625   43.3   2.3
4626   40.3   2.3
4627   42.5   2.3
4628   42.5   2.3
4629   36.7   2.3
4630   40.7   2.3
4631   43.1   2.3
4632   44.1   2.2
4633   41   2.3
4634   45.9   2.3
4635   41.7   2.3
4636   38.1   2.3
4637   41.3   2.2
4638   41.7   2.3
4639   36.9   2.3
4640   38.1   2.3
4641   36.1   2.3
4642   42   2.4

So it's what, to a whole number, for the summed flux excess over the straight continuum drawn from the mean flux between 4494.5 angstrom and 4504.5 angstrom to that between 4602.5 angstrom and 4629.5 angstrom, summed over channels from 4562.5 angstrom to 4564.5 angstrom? 12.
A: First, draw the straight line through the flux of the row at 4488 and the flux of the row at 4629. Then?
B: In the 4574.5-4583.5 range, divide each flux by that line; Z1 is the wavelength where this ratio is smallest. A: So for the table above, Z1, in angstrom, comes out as 4583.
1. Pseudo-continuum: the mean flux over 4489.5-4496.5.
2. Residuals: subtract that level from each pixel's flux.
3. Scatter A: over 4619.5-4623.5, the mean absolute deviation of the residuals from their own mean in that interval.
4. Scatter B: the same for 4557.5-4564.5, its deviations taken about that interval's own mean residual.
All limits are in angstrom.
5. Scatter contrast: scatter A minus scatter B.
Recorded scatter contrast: -4.7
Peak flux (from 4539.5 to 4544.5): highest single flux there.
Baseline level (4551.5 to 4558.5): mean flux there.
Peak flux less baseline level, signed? 5.7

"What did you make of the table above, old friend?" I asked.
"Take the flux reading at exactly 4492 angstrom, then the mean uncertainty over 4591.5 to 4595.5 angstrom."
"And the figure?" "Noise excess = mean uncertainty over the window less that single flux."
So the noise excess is -34.6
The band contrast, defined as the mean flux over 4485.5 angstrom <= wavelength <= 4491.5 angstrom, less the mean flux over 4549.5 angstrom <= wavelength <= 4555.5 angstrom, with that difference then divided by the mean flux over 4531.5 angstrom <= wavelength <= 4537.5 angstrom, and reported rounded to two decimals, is 0.06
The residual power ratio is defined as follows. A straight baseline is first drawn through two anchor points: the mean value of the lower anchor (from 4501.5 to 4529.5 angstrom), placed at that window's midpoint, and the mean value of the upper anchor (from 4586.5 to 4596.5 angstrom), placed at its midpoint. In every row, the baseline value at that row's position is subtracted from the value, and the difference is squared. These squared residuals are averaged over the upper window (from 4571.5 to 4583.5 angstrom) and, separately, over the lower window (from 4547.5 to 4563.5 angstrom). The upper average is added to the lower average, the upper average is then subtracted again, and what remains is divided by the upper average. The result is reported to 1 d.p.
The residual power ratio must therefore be 4.7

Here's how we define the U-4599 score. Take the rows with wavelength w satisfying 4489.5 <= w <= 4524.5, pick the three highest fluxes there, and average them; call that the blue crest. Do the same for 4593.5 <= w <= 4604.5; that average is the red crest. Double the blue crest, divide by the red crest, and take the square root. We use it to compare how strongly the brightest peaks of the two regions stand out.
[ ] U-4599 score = 1.43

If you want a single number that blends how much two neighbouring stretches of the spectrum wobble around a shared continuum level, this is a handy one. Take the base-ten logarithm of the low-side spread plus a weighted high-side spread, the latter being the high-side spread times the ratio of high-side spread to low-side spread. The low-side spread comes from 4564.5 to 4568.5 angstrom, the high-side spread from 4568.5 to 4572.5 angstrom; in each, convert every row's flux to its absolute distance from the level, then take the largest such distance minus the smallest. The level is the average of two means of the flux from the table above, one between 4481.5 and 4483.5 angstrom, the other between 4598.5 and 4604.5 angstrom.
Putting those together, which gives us 0.91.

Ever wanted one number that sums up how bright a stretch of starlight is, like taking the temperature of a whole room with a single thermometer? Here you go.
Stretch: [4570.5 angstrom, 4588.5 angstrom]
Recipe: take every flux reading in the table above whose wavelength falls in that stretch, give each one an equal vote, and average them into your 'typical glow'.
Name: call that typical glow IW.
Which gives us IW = 39.8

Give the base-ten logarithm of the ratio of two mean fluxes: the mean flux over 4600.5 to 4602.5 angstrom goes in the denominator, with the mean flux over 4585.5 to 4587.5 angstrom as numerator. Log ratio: -0.007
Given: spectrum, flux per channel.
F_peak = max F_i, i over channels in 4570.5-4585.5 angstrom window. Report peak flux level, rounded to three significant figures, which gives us 44.7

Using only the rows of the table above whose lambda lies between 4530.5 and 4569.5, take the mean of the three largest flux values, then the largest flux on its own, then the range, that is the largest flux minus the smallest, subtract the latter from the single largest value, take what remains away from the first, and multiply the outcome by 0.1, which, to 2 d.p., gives 1.69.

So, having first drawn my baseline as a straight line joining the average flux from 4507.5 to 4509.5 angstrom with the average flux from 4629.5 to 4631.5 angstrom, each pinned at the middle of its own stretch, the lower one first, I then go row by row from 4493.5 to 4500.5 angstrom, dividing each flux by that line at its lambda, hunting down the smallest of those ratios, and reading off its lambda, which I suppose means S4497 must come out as 4495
